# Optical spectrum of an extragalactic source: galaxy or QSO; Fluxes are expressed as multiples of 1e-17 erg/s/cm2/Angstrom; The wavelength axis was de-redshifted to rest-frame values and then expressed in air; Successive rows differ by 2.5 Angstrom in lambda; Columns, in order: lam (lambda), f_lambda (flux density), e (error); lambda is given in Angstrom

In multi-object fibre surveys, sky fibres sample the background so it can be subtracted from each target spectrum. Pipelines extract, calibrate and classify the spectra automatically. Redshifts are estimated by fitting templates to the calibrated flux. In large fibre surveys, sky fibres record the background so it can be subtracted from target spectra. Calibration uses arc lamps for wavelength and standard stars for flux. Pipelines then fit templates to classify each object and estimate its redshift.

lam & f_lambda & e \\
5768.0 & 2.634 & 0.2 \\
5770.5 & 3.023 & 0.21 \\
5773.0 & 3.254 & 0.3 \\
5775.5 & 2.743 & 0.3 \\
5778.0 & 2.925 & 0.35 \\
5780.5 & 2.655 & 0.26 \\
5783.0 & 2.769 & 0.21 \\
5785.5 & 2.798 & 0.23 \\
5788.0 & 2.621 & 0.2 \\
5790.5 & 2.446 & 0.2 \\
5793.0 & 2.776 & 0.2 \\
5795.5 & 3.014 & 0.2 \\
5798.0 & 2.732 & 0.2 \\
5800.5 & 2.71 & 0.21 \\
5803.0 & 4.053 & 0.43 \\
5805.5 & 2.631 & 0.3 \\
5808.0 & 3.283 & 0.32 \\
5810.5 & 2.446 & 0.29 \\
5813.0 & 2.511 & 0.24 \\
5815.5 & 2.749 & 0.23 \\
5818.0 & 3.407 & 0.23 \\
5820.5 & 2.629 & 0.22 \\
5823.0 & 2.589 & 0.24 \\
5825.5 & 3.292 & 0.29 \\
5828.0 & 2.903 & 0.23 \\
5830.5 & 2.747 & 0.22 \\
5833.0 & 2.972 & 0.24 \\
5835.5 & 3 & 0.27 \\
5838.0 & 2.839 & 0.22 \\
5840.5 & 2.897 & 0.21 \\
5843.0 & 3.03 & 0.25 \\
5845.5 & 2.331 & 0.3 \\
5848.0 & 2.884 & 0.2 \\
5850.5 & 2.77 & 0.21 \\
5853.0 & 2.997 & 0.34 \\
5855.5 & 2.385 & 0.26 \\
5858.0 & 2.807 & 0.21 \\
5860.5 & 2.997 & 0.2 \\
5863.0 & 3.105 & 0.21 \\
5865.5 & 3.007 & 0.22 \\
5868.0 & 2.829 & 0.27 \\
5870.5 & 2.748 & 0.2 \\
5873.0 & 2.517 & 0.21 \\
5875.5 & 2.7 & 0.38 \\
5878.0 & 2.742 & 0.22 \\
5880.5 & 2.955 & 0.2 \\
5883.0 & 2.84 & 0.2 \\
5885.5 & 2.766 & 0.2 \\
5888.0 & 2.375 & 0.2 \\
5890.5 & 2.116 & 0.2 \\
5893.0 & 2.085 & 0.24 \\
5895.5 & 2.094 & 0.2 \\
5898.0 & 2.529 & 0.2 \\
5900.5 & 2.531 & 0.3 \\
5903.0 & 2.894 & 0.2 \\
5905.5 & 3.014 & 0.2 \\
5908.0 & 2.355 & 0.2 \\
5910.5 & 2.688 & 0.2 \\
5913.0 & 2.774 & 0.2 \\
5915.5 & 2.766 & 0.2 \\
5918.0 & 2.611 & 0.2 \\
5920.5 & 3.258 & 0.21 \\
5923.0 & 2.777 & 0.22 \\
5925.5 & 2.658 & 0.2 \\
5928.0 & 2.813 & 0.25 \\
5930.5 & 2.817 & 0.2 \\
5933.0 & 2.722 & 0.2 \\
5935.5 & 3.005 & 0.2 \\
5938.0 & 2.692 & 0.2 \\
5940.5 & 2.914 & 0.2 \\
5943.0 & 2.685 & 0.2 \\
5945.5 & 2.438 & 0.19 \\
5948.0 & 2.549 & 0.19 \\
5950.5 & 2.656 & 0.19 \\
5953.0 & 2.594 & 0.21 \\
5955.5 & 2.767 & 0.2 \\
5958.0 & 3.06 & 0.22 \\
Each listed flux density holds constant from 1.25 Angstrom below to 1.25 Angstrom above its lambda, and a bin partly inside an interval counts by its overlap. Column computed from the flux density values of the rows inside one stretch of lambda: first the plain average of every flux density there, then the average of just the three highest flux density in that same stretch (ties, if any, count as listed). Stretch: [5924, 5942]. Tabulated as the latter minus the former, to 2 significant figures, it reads 0.11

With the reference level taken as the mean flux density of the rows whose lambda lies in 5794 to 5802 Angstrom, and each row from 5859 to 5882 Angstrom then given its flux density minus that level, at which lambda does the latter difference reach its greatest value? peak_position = 5863.0 Angstrom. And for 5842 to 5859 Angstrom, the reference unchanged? 5843.0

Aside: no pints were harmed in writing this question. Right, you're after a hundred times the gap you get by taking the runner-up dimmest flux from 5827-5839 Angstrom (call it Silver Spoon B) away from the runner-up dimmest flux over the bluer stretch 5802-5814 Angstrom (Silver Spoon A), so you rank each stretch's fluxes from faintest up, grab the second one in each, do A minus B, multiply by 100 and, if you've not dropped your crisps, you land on -33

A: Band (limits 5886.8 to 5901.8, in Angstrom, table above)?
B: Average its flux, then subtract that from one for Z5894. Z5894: -1.29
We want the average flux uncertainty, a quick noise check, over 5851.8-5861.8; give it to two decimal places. 0.25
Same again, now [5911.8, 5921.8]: 0.20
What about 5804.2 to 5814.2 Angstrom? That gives 0.29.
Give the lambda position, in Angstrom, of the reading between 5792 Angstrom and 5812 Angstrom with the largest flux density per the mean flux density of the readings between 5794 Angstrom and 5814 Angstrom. 5803.0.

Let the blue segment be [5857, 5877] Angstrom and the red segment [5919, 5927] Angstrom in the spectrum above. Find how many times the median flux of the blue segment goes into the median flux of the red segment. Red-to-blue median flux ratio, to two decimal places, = 0.99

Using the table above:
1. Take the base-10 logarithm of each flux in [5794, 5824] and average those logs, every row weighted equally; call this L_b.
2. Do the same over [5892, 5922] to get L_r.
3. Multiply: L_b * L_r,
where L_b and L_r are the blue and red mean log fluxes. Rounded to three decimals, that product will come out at 0.191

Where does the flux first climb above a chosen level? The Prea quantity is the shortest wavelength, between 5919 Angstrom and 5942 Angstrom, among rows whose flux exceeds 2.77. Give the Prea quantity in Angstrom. 5920.5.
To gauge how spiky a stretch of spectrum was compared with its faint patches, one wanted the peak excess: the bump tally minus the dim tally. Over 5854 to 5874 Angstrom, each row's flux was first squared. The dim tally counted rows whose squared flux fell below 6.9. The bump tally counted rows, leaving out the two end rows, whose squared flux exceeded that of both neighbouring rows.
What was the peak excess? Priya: -1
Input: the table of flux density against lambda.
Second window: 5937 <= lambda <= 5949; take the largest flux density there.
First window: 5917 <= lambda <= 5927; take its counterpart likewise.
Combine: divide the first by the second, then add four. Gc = 5.12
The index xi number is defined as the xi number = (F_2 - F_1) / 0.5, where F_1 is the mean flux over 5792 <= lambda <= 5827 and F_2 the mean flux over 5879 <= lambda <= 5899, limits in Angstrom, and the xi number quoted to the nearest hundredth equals -0.89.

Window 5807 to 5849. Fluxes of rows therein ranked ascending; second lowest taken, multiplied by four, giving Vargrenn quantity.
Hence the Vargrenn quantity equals 9.8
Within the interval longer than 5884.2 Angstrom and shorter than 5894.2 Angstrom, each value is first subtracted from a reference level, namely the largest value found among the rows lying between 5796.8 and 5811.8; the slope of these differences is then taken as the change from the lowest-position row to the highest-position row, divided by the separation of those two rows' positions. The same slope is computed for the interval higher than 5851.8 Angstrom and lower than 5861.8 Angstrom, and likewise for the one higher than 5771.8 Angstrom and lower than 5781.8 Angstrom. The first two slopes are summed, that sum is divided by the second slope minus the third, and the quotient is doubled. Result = -2.3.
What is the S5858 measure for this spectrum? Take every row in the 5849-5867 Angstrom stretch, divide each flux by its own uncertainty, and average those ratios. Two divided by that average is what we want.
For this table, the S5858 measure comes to 0.159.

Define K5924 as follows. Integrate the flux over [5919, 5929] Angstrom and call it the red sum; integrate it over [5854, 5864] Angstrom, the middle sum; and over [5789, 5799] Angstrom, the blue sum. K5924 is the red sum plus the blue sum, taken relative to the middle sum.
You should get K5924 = 1.99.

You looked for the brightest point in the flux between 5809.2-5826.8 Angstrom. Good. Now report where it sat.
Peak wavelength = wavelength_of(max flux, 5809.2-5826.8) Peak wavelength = 5818.0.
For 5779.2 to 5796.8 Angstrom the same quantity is 5795.5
